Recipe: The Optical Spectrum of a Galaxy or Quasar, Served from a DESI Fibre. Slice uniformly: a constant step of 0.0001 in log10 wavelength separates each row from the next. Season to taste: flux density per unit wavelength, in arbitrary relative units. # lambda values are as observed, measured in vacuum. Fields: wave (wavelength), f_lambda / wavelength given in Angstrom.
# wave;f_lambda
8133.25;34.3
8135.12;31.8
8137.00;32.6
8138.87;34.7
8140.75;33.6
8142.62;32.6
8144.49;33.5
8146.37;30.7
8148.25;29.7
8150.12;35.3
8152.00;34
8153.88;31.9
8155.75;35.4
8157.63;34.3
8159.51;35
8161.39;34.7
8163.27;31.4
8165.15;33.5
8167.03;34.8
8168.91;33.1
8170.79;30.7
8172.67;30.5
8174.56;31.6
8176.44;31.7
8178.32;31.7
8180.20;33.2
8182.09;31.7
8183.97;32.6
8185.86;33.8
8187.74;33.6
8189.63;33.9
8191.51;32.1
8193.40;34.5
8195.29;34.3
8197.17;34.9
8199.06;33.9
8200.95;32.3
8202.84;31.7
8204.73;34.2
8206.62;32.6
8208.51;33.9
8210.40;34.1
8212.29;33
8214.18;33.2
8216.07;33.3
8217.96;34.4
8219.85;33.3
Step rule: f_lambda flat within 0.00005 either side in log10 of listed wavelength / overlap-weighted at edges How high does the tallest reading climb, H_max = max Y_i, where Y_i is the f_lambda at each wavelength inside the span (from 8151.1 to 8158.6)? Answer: 35.4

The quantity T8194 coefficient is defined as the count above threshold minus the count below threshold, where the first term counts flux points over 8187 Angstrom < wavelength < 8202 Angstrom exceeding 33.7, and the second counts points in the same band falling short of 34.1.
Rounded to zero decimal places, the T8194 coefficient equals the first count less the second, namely 0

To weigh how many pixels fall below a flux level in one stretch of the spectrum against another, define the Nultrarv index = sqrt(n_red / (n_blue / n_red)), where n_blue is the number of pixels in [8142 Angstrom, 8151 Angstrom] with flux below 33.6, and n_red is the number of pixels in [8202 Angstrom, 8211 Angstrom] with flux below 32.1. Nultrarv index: 0.50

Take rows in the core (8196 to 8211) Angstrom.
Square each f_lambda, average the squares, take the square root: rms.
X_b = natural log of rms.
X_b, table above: 3.511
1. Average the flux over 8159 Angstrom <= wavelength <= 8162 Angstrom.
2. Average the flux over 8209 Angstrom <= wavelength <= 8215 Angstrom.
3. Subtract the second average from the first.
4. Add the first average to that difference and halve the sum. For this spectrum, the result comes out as 18.1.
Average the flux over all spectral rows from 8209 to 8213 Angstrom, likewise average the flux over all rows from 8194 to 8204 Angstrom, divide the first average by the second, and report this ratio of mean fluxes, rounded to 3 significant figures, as 1.00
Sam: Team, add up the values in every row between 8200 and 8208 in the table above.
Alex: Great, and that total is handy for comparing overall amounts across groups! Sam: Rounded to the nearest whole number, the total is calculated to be 131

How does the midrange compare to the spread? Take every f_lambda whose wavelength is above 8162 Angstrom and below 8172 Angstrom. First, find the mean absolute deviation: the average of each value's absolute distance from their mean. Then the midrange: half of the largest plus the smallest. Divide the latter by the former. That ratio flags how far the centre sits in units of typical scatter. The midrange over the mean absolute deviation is 25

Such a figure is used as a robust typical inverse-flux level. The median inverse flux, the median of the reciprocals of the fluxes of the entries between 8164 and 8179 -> 0.0315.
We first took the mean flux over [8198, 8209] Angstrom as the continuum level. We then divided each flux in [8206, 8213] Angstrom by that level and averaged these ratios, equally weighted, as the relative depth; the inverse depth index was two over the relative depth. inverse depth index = 1.98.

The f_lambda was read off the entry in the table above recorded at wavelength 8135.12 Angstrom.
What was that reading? 31.8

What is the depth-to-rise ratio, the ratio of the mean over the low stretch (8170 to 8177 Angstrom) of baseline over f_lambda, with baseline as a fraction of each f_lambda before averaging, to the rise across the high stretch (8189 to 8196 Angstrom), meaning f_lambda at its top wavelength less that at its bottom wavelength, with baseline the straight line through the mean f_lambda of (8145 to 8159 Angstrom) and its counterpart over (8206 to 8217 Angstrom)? 2.7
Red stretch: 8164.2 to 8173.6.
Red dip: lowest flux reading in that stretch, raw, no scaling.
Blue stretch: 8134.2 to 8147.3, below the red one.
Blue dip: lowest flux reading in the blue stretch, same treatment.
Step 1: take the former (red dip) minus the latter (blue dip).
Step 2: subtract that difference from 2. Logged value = 2.2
